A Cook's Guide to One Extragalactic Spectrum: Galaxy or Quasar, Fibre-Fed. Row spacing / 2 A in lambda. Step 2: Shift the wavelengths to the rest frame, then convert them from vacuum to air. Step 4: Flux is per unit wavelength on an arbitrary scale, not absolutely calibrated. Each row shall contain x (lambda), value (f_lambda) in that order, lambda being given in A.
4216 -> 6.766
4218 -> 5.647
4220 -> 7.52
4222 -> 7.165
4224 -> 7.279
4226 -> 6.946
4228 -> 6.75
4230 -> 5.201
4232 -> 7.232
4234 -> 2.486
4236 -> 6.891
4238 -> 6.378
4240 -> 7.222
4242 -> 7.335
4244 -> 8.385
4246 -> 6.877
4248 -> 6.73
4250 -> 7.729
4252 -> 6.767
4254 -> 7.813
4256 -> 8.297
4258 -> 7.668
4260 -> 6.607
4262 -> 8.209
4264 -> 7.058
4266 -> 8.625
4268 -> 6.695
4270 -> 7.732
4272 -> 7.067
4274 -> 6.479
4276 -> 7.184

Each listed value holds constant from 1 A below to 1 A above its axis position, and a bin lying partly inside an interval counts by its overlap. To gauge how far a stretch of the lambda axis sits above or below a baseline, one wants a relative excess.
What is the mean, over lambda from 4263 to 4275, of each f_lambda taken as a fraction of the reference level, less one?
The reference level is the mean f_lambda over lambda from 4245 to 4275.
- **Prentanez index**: -0.011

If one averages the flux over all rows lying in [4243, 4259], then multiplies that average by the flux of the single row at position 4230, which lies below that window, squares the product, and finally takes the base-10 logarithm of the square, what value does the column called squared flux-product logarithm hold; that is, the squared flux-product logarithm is 3.19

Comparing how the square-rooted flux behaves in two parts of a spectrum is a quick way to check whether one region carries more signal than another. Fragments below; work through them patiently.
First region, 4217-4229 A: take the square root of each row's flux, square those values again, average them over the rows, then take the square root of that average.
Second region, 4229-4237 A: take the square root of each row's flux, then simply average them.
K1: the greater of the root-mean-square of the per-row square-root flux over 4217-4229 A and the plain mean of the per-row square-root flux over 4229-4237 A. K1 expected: 2.62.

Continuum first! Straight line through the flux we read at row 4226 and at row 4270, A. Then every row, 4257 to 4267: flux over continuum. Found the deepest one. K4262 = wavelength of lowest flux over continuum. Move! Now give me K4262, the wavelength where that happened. 4260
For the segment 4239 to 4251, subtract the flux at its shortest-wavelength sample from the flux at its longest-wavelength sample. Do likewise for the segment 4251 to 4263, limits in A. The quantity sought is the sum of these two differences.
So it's 1.9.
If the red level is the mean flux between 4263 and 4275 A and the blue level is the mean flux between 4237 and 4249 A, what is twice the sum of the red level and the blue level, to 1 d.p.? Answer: 28.9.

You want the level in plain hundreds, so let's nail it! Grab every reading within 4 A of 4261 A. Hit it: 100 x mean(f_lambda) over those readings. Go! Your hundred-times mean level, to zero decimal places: 739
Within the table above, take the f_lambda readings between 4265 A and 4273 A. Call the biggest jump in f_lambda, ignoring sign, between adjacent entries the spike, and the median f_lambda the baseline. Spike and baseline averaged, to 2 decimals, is 4.66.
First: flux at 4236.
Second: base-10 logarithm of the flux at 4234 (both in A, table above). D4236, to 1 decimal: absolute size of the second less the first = 6.5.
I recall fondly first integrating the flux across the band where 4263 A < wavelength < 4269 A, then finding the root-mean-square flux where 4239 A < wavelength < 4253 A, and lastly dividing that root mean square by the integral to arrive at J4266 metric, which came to 0.16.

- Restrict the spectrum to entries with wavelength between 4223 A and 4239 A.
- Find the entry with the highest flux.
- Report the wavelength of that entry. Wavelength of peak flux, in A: 4224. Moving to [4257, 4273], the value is 4266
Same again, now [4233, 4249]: 4244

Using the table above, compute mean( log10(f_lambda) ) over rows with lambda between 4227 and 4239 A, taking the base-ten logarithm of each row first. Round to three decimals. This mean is 0.741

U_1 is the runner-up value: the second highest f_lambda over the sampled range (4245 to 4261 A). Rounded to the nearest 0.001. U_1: 7.813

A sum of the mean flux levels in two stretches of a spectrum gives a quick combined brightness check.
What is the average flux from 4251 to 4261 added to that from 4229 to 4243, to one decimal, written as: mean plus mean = 13.5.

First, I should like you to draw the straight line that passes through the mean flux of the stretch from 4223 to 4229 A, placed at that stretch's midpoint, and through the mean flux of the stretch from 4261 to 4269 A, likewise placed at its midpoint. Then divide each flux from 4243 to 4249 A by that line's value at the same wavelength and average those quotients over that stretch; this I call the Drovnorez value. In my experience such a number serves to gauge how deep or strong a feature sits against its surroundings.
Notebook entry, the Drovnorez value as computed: 1.001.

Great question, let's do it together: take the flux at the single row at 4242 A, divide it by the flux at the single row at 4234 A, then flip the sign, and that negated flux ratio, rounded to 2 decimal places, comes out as -2.95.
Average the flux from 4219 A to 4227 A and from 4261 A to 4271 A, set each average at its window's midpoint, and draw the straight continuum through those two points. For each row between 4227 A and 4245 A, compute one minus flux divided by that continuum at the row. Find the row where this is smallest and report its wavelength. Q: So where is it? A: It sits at 4244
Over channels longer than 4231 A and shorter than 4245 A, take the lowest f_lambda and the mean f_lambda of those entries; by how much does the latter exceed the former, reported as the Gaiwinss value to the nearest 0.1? 4.1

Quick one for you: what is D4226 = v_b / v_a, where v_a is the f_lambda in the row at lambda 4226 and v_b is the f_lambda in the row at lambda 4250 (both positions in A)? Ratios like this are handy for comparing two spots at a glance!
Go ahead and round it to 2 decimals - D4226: 1.11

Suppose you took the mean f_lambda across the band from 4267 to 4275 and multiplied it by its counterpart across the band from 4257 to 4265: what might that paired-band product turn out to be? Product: 52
